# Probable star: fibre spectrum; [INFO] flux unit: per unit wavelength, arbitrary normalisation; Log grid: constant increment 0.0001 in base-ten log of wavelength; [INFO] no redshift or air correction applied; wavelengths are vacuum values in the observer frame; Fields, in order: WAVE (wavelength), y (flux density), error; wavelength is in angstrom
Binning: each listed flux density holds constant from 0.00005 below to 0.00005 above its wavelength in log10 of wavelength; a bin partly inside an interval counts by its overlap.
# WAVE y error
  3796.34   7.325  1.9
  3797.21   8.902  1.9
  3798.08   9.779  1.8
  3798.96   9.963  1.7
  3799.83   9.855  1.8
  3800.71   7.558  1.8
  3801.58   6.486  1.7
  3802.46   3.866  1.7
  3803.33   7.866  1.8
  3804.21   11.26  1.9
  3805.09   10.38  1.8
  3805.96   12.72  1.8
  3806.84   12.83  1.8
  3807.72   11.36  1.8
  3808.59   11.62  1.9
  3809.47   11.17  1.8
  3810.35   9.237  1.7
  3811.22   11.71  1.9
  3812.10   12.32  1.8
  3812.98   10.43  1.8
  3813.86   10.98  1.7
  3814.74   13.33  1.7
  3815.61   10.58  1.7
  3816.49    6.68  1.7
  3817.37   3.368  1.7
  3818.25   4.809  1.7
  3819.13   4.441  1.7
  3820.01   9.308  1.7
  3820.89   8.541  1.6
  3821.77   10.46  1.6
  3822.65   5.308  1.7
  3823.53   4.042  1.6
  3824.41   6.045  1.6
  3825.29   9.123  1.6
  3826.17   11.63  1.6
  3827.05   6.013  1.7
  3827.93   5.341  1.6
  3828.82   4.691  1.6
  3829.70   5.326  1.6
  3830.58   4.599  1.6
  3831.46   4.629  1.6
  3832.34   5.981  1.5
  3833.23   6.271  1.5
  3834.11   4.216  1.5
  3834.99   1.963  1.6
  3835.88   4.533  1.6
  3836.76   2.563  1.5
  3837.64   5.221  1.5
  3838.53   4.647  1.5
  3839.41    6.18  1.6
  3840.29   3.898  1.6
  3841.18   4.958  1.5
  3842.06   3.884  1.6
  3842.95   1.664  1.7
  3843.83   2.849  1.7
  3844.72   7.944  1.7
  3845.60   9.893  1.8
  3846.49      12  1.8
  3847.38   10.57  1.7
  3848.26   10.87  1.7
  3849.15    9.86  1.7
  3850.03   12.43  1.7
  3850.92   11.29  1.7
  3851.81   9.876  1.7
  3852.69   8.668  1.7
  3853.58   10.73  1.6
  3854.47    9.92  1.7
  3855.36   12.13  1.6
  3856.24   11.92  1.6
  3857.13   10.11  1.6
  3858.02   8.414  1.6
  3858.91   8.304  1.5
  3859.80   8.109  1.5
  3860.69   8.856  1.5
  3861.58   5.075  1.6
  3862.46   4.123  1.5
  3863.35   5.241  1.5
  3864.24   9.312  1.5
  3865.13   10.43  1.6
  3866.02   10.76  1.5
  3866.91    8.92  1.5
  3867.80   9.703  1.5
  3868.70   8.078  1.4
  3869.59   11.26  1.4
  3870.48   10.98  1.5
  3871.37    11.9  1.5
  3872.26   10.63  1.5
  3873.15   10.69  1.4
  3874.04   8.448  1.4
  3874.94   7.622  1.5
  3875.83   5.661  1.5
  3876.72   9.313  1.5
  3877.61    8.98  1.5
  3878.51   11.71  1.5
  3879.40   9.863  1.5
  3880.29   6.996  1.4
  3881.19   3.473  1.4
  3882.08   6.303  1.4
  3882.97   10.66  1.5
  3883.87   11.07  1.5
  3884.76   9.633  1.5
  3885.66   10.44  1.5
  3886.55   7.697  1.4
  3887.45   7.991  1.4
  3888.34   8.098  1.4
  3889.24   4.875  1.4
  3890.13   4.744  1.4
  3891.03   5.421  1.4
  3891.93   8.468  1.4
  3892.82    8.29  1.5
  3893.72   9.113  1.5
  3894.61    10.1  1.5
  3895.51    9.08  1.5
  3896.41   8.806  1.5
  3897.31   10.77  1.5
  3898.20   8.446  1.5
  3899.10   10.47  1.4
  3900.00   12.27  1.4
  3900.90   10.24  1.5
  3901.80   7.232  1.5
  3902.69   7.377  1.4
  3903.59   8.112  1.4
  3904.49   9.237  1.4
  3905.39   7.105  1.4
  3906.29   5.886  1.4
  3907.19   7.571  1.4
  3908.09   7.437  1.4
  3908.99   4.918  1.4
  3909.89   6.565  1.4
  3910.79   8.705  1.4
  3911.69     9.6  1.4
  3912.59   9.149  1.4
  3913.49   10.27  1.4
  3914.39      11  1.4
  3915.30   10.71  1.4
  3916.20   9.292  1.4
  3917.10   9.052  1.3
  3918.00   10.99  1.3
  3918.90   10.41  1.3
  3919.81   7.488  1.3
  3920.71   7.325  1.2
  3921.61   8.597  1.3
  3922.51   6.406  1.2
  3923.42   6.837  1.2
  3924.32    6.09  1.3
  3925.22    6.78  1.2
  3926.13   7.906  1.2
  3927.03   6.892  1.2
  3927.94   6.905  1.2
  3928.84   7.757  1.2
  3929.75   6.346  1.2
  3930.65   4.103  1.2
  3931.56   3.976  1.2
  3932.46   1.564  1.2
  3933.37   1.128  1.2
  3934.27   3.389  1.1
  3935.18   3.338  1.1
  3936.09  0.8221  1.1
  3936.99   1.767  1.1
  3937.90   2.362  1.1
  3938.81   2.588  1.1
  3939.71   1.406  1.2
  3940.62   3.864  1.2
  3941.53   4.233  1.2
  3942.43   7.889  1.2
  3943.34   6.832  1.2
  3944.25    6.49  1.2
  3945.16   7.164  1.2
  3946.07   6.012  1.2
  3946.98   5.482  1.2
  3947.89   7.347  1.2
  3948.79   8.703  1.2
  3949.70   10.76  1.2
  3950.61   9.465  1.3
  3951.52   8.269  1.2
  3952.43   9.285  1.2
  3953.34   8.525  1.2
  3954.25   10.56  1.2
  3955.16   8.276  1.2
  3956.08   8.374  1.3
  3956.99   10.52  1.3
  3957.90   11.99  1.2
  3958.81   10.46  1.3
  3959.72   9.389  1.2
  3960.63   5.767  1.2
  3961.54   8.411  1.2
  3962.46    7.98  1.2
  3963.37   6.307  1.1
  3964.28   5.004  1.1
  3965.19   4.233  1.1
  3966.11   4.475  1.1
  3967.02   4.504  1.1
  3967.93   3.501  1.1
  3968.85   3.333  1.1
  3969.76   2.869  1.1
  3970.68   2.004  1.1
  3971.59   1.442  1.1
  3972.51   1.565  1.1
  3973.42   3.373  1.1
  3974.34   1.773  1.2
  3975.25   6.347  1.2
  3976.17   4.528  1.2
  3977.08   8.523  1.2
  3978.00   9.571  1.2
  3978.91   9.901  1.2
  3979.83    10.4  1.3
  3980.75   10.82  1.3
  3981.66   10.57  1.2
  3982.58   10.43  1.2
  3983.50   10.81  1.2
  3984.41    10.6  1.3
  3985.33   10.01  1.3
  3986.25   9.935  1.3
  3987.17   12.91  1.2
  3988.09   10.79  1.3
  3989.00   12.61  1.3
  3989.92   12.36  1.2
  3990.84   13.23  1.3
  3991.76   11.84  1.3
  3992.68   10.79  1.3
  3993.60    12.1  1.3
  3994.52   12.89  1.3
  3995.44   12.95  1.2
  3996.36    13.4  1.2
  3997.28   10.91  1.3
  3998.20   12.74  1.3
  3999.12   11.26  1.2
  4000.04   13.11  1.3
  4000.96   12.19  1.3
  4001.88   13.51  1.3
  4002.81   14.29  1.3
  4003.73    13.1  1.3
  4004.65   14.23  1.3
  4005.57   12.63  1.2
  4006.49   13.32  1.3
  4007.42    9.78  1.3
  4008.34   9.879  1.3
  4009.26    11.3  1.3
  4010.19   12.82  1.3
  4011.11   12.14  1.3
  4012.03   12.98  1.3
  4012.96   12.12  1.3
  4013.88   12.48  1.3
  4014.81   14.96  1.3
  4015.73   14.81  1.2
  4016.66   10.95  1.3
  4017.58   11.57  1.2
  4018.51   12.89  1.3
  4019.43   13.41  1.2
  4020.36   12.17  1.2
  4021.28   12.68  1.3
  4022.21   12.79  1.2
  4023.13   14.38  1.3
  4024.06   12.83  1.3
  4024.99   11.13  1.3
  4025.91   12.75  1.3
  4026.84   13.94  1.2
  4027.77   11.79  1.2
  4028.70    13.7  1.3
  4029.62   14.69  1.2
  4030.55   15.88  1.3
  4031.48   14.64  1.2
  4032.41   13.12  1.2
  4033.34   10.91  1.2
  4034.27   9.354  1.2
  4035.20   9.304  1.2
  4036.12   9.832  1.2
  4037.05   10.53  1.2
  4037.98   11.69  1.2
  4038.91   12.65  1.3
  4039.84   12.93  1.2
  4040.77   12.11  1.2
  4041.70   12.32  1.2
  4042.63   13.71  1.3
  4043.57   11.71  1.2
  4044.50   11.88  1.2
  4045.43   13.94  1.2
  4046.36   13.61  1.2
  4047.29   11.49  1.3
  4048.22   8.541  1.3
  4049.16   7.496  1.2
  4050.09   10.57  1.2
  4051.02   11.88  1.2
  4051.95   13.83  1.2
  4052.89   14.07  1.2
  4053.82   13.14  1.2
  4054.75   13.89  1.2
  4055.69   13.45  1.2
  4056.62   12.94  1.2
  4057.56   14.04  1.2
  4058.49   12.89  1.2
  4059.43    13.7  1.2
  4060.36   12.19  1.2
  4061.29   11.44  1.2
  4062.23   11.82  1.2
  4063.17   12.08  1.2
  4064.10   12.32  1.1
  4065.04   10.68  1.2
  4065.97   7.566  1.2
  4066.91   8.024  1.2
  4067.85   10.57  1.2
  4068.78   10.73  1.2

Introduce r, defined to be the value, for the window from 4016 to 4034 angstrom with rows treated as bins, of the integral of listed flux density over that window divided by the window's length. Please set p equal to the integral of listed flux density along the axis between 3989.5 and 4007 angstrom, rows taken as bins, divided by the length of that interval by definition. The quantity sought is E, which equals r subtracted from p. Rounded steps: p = 12.7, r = 13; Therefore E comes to -0.3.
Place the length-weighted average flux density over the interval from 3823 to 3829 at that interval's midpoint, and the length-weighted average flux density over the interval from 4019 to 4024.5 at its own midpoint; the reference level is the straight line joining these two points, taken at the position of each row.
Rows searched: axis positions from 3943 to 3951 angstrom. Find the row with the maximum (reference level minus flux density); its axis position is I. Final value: 3946.98 angstrom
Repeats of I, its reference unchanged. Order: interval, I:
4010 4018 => 4016.66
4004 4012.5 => 4007.42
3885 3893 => 3890.13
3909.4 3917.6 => 3909.89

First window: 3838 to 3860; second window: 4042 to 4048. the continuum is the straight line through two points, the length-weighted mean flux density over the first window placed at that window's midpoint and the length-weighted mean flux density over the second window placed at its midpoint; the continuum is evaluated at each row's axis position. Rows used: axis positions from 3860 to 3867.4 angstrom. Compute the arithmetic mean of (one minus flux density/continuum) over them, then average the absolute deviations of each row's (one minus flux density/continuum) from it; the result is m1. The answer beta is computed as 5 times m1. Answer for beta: 1.29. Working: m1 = 0.258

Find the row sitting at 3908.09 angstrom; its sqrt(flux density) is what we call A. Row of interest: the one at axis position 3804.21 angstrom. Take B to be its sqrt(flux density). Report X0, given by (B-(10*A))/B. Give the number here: -7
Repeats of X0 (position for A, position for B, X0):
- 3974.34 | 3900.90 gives -3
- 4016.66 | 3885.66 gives -9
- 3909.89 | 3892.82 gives -8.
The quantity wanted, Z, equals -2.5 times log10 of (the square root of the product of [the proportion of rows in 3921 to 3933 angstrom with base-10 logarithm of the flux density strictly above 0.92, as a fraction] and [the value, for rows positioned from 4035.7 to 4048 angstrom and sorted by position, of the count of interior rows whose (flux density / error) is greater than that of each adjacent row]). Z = 0.64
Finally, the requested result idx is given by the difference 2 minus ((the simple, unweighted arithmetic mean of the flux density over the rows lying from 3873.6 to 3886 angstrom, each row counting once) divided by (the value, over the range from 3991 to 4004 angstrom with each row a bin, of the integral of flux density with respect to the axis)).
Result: 1.95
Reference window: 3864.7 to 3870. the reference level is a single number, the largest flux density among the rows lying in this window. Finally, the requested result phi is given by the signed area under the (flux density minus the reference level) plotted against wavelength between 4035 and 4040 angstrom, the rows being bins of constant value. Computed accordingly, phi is -1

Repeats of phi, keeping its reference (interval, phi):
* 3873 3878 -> -15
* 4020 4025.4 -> 8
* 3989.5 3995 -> 5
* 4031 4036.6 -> 0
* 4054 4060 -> 13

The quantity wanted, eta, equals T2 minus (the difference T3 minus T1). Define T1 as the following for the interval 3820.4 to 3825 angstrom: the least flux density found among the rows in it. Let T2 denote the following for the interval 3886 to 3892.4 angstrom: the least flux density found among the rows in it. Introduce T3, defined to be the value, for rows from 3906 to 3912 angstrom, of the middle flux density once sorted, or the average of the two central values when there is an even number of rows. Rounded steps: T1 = 4.042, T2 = 4.744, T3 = 7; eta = 1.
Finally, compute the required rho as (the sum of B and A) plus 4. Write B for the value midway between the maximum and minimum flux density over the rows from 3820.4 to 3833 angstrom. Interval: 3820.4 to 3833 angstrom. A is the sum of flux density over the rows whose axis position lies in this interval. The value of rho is 104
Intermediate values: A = 92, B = 8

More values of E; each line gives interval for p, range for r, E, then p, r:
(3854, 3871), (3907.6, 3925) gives 0.6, 9.0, 8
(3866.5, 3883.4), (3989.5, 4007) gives -3.7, 9.0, 13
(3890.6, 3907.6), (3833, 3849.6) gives 2.6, 8.6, 6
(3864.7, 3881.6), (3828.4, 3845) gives 4.7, 9.2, 4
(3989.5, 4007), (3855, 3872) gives 3.5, 12.7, 9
